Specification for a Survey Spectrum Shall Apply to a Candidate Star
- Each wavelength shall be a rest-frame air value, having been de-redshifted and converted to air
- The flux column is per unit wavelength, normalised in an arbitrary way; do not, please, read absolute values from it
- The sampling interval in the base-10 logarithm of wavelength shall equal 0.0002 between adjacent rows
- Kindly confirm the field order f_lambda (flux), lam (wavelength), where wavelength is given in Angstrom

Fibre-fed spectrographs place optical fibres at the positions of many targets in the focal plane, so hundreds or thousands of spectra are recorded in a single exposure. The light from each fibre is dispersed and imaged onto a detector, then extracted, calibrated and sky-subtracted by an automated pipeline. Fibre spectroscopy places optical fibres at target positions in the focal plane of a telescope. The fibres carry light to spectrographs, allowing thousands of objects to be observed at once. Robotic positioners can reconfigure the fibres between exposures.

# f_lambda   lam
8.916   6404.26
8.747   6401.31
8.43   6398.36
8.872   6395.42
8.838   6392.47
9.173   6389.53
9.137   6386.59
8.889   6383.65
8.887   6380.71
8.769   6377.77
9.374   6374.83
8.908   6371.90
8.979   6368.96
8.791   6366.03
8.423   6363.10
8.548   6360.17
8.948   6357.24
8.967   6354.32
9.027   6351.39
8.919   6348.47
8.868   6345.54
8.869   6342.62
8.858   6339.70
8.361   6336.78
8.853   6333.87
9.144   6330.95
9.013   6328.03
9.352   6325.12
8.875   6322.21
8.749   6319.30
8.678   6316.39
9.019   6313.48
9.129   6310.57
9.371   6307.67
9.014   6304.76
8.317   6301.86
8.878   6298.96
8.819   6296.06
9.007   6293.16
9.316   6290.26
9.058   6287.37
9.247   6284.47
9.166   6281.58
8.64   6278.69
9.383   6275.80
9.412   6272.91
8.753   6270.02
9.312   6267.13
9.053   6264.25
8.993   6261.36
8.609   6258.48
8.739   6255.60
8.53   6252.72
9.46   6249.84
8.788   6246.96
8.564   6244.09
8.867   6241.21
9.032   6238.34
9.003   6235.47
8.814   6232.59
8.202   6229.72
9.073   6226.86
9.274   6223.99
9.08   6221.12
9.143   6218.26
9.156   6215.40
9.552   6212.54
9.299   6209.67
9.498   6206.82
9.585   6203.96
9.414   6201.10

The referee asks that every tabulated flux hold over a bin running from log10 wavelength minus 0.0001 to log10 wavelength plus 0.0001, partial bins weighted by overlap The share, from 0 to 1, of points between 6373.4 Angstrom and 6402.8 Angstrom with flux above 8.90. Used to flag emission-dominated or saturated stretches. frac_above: 0.3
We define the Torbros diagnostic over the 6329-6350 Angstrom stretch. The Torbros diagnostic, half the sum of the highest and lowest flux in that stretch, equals 8.75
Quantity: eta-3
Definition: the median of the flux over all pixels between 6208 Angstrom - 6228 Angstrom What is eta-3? 9.16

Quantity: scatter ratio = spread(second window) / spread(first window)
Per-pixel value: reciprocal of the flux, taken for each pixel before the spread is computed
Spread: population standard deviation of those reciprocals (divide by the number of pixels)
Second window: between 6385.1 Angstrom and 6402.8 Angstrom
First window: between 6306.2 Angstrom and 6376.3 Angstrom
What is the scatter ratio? 1.00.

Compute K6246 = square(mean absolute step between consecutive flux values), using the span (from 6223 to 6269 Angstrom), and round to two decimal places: 0.12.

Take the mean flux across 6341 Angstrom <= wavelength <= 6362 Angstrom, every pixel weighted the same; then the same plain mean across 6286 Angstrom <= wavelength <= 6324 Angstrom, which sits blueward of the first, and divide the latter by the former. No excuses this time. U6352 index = 1.01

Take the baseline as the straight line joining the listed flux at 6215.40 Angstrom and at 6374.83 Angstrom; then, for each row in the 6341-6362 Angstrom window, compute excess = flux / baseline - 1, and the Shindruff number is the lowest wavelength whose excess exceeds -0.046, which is 6348.47 Angstrom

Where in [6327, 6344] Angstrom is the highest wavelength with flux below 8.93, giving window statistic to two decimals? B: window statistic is 6342.62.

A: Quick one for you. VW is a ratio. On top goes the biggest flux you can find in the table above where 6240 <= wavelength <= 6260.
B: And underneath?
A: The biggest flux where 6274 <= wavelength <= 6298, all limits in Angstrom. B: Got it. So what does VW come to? 1.01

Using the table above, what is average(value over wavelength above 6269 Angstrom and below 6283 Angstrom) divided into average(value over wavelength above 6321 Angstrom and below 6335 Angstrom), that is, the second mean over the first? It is 0.997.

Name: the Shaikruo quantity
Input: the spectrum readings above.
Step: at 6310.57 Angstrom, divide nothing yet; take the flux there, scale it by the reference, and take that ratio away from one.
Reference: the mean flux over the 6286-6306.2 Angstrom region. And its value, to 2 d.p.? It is -0.02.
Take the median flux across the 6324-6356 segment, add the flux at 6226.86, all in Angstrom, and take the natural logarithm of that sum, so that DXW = 2.89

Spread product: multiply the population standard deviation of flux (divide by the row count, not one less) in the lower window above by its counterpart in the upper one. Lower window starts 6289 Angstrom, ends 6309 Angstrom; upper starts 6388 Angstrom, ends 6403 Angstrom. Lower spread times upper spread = 0.078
